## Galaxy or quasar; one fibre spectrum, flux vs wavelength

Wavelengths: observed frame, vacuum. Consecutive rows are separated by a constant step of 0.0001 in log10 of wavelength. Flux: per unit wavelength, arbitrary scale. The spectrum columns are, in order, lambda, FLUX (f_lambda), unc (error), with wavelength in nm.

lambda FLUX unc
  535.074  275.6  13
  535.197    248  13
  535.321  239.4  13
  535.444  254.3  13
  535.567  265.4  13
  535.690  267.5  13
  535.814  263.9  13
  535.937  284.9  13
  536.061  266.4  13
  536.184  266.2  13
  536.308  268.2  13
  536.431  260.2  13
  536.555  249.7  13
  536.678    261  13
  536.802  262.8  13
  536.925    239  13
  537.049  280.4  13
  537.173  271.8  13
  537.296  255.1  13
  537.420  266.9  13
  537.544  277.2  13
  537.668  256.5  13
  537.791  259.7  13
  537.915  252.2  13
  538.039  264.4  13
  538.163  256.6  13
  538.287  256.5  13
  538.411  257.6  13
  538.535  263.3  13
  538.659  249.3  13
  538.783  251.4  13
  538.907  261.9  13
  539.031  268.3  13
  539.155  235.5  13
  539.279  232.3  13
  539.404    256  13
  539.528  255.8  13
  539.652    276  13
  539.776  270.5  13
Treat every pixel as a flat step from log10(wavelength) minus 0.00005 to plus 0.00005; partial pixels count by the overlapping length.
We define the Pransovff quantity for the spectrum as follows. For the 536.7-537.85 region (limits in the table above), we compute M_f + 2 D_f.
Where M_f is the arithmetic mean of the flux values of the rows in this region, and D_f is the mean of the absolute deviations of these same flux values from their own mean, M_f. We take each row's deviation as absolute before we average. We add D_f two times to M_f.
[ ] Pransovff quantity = 282.5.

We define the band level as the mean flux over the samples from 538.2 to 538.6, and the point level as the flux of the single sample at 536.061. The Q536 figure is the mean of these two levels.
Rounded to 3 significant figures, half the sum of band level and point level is 263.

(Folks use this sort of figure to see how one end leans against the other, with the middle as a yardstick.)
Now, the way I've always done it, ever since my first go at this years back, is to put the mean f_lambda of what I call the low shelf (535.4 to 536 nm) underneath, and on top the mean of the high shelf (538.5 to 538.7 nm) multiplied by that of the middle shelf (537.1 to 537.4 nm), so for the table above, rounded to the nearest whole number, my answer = 253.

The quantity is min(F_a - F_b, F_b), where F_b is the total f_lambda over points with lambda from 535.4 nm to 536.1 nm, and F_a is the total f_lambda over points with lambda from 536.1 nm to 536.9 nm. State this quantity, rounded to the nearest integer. -34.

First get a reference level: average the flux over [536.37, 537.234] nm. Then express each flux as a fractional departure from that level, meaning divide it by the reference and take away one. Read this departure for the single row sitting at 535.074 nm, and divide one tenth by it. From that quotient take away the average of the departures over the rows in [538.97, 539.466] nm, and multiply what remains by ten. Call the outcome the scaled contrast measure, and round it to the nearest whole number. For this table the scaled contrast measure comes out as 18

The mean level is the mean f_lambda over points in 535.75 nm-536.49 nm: 268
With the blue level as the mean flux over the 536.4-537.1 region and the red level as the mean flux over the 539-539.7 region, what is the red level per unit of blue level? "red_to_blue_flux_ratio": 0.98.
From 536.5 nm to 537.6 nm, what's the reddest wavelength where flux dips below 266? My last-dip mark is 537.296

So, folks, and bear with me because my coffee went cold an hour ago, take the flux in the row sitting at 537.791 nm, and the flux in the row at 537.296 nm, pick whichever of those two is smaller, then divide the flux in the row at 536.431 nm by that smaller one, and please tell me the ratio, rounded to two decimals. 1.02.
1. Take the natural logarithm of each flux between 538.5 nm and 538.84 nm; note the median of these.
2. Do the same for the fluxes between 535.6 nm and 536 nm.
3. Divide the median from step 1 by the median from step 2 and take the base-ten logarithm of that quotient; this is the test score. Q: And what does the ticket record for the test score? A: -0.0049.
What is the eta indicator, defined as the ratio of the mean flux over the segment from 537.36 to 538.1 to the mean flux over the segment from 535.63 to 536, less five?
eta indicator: -4.03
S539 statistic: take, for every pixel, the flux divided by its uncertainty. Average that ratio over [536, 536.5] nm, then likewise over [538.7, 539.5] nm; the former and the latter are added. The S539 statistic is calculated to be 39.7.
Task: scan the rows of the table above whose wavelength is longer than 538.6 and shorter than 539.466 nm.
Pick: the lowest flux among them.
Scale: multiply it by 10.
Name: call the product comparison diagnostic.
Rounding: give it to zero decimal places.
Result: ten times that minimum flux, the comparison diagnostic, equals 2323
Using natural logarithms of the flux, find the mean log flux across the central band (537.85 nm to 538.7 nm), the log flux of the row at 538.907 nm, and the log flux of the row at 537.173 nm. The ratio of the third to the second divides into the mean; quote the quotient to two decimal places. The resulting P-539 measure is 5.51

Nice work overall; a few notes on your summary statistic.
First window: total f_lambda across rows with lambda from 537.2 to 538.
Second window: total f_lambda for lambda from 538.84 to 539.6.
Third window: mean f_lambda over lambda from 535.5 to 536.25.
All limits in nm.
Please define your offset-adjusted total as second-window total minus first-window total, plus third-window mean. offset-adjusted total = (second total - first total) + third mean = 211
